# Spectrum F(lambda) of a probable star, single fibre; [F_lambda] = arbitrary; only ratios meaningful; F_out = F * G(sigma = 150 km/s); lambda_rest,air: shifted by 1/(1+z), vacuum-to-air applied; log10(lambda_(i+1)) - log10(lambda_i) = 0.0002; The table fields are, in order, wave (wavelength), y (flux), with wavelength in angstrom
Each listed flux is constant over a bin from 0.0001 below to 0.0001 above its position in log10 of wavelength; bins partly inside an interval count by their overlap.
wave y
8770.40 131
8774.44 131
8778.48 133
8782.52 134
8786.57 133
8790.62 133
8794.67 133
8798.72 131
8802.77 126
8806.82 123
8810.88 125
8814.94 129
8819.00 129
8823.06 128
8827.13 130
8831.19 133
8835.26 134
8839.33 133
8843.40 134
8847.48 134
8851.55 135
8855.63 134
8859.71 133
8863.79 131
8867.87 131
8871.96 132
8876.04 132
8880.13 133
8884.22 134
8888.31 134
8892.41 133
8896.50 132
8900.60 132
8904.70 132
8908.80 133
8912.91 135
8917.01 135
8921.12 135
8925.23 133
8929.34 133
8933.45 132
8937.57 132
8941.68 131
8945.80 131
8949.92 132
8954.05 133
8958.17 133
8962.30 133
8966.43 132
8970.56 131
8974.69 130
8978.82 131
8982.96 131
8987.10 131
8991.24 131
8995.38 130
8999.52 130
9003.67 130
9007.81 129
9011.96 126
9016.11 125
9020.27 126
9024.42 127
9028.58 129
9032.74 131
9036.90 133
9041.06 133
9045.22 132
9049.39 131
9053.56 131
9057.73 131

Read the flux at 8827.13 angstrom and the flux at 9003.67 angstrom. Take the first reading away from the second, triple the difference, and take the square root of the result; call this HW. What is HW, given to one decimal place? 0.0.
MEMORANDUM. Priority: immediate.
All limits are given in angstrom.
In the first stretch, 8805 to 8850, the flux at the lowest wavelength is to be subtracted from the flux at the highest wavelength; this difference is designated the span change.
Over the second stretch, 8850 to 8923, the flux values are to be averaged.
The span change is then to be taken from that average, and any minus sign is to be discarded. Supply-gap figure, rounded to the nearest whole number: 122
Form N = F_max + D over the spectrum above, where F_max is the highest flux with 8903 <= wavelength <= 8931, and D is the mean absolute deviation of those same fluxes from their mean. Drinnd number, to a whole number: 136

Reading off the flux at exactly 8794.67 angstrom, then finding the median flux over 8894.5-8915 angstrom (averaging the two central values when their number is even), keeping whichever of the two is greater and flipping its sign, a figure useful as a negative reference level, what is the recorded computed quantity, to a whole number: -133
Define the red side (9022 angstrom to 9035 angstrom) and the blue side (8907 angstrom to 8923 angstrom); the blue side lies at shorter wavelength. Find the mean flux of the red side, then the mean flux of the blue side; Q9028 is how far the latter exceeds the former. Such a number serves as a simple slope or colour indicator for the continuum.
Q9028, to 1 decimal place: 5.5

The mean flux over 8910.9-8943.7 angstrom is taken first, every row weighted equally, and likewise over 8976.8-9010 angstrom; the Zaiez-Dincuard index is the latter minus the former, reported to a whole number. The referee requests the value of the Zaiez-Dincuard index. -3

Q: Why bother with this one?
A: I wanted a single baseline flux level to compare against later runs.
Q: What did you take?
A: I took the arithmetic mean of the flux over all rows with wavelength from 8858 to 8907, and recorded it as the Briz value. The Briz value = 132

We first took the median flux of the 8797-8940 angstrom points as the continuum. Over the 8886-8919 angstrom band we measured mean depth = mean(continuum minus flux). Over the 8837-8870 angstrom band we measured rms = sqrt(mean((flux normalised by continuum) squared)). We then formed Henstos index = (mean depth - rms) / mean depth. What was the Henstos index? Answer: 5.0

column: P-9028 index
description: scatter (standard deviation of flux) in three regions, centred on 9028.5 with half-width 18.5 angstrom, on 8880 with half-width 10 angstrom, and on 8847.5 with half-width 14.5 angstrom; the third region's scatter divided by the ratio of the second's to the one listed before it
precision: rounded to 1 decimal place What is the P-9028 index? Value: 2.2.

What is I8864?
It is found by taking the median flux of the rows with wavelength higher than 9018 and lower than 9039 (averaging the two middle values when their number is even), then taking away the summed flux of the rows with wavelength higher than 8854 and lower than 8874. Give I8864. -532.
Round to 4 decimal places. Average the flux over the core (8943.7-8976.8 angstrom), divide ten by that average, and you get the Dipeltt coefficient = 0.0758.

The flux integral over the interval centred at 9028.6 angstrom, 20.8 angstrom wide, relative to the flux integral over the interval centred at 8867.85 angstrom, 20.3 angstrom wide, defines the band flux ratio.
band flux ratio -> 1.00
